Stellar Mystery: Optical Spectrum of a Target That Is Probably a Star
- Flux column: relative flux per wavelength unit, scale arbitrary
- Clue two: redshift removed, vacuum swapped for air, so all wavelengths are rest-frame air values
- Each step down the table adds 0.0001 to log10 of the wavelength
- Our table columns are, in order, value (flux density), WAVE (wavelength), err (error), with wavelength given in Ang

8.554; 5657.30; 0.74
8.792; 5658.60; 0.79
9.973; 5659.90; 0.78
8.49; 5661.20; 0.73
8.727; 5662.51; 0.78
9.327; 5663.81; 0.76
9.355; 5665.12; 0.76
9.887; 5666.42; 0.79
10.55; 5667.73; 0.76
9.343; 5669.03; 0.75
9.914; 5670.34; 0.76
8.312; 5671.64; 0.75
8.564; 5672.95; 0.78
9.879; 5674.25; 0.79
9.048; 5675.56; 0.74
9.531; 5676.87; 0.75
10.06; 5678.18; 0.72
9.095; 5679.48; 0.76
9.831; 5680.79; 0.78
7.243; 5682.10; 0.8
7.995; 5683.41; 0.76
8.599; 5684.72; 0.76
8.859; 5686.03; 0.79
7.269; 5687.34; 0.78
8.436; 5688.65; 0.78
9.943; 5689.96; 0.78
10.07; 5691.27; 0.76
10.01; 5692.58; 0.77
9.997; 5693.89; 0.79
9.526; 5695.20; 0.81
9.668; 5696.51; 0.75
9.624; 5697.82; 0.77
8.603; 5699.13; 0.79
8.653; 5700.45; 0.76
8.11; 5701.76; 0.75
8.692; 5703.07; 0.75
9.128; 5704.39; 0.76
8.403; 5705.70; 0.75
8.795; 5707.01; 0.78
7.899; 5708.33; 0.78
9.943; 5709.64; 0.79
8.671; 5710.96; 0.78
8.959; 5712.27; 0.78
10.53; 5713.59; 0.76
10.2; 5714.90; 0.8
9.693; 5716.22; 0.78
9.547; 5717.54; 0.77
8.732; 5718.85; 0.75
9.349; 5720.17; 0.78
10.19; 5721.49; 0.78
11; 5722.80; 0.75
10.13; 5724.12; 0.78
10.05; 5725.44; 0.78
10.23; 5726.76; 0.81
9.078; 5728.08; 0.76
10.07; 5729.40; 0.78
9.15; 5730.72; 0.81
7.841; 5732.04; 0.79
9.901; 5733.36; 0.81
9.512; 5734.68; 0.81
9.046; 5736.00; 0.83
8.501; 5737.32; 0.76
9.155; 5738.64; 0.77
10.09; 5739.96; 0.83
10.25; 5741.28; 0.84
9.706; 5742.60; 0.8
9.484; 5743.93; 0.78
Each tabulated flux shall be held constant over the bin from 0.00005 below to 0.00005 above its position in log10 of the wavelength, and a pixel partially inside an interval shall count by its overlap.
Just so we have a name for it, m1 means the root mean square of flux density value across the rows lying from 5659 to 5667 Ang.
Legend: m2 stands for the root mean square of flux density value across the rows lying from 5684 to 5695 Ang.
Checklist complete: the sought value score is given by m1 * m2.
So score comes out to 85.6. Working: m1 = 9.31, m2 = 9.20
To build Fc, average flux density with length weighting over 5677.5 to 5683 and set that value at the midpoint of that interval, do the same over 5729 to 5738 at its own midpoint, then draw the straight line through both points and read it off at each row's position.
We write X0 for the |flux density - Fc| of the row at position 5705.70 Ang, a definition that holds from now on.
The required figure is 0.7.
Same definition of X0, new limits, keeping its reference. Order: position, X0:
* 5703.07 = 0.4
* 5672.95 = 0.4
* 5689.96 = 0.9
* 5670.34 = 0.9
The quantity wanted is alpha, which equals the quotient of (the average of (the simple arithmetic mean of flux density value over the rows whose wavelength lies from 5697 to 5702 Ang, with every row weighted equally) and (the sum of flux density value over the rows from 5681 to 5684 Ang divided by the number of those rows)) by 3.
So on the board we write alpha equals 2.7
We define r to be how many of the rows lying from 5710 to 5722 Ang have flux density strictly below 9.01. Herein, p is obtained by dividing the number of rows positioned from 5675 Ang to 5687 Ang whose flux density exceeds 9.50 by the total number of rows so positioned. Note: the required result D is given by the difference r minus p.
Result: 2.7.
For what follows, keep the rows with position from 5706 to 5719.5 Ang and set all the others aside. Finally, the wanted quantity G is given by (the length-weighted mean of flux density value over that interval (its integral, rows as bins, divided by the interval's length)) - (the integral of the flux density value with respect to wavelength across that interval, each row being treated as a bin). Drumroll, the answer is -116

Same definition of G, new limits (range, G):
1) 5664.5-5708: -387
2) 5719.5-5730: -95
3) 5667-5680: -113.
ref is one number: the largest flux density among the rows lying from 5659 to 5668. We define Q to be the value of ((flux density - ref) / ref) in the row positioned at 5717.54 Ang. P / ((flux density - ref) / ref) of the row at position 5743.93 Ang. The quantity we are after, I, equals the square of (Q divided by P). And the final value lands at 1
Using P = -0.10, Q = -0.095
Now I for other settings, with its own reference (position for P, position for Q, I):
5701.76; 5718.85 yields 1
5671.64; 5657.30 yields 1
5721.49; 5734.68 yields 8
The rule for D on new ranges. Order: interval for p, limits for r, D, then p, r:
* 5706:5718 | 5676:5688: 4.4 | 0.56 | 5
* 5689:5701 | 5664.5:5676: 1.2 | 0.78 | 2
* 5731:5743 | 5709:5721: 2.4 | 0.56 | 3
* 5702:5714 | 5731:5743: 1.8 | 0.22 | 2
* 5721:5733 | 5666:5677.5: 1.3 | 0.67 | 2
